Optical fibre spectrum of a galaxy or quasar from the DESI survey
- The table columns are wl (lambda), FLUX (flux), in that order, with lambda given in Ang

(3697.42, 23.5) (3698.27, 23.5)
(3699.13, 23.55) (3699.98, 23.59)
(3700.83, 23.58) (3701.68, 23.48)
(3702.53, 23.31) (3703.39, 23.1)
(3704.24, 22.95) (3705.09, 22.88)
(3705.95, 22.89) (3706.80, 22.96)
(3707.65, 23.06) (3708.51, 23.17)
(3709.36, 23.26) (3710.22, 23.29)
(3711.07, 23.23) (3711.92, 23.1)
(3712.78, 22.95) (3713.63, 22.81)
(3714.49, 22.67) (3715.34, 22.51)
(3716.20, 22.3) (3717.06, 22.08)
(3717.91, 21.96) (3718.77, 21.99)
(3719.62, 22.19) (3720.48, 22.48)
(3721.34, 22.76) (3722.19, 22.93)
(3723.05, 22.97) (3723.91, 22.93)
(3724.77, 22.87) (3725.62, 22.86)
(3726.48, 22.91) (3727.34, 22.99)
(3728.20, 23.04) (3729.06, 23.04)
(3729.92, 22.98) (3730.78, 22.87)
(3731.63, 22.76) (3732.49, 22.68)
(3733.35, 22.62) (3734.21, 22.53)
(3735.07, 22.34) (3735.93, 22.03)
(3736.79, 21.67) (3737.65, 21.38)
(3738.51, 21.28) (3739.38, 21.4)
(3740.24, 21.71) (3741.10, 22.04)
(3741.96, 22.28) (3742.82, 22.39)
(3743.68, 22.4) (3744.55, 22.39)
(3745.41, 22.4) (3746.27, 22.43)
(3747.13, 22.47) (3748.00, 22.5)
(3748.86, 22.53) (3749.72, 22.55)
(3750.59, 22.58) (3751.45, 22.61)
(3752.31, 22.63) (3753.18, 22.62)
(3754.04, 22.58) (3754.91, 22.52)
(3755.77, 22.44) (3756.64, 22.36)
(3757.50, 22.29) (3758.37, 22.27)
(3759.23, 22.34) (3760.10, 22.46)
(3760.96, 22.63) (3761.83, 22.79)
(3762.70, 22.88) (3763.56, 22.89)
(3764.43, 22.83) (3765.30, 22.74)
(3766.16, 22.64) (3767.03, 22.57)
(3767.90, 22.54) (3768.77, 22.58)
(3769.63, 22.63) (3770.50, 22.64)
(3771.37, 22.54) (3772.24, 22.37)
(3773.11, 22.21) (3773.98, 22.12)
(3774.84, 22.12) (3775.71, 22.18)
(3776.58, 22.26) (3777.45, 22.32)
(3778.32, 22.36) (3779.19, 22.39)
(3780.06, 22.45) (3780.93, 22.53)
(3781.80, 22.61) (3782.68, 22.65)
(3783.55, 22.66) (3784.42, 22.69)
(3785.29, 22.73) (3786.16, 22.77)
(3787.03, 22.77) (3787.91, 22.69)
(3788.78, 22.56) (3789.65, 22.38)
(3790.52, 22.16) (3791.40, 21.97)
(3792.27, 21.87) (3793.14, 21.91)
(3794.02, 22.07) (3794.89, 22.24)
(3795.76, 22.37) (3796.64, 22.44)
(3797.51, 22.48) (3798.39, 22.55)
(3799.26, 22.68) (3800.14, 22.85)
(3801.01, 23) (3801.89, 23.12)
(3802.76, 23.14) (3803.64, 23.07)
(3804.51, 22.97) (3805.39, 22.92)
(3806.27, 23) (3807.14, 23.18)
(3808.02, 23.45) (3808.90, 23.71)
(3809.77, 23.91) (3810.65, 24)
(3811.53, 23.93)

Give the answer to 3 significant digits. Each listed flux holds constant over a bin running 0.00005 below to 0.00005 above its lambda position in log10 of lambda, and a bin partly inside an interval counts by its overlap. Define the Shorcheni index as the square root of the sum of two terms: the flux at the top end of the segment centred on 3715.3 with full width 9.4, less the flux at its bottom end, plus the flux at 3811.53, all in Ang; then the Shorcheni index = 4.78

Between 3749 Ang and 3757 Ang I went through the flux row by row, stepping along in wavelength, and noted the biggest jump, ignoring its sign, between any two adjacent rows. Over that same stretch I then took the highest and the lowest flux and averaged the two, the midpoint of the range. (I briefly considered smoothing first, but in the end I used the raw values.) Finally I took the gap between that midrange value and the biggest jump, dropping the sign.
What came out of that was 22.4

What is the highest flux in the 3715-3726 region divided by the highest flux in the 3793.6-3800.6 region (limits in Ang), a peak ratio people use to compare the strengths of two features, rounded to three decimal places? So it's 1.005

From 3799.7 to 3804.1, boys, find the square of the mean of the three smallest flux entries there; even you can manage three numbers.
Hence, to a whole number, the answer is 528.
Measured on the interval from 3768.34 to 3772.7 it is 506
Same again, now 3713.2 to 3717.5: 497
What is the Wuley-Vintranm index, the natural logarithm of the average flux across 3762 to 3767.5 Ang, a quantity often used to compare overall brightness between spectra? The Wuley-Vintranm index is 3.12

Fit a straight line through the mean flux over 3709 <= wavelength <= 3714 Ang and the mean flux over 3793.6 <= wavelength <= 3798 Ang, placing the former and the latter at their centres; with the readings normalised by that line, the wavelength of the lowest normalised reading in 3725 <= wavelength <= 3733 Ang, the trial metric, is 3732.49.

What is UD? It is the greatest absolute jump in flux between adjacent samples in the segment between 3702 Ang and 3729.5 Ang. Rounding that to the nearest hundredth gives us 0.29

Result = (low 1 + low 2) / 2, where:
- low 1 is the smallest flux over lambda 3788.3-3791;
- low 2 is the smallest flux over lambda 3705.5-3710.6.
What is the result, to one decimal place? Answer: 22.5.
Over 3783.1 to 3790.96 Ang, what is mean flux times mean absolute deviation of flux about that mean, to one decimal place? 3.5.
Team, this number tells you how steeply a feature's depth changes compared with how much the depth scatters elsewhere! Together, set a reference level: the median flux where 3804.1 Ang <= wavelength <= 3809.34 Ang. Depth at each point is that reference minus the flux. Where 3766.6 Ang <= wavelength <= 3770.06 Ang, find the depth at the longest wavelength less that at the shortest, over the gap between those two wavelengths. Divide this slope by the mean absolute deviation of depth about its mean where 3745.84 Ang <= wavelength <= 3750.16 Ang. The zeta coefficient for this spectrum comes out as -0.6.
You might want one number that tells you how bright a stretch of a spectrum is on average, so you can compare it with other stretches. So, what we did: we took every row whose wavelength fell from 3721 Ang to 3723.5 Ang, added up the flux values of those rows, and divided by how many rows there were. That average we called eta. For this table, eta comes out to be 22.9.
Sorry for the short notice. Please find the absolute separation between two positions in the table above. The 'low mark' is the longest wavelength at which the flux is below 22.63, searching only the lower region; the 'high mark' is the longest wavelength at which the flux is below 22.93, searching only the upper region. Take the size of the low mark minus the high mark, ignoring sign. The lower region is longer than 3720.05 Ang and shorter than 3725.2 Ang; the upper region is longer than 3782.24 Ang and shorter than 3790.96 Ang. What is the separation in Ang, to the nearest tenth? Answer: 70.0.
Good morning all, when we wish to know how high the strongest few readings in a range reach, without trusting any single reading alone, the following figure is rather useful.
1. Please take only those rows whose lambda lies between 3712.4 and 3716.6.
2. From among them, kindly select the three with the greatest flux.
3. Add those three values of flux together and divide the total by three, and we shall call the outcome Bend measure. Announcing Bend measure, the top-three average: 22.8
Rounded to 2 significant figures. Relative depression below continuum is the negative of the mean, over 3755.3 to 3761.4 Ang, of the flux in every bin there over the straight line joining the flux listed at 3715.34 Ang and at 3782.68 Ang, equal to -0.99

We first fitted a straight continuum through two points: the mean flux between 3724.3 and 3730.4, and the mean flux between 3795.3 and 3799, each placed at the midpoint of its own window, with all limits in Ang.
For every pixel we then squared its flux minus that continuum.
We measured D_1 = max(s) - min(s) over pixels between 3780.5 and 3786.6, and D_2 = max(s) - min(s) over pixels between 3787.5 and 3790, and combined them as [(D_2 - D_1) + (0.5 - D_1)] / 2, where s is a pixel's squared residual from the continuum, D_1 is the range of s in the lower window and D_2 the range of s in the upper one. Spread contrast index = 0.21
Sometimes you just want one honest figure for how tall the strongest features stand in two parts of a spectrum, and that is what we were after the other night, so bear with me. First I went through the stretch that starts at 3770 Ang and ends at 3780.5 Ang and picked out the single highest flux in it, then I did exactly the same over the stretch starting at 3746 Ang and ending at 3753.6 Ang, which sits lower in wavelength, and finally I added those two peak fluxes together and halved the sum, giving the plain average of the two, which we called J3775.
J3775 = 22.6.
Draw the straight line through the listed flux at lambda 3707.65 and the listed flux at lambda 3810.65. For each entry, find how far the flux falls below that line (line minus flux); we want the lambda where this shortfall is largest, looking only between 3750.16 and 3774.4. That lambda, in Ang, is 3773.98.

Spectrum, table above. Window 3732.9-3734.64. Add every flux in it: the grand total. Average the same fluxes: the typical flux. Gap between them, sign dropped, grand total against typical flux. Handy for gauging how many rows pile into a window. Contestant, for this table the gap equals 22.6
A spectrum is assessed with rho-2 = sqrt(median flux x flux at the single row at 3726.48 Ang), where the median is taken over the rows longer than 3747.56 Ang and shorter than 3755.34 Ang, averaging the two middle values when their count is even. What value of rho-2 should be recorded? 22.7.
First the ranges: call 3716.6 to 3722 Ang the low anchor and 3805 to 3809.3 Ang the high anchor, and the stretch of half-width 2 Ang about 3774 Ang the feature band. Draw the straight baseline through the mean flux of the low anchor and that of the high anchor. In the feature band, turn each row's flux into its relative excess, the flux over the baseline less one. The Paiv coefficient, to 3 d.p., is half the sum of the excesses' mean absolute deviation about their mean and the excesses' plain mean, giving -0.013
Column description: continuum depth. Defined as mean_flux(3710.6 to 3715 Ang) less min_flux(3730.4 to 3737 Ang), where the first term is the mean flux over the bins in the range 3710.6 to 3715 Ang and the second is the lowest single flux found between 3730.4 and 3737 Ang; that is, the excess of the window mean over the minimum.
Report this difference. 1.3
